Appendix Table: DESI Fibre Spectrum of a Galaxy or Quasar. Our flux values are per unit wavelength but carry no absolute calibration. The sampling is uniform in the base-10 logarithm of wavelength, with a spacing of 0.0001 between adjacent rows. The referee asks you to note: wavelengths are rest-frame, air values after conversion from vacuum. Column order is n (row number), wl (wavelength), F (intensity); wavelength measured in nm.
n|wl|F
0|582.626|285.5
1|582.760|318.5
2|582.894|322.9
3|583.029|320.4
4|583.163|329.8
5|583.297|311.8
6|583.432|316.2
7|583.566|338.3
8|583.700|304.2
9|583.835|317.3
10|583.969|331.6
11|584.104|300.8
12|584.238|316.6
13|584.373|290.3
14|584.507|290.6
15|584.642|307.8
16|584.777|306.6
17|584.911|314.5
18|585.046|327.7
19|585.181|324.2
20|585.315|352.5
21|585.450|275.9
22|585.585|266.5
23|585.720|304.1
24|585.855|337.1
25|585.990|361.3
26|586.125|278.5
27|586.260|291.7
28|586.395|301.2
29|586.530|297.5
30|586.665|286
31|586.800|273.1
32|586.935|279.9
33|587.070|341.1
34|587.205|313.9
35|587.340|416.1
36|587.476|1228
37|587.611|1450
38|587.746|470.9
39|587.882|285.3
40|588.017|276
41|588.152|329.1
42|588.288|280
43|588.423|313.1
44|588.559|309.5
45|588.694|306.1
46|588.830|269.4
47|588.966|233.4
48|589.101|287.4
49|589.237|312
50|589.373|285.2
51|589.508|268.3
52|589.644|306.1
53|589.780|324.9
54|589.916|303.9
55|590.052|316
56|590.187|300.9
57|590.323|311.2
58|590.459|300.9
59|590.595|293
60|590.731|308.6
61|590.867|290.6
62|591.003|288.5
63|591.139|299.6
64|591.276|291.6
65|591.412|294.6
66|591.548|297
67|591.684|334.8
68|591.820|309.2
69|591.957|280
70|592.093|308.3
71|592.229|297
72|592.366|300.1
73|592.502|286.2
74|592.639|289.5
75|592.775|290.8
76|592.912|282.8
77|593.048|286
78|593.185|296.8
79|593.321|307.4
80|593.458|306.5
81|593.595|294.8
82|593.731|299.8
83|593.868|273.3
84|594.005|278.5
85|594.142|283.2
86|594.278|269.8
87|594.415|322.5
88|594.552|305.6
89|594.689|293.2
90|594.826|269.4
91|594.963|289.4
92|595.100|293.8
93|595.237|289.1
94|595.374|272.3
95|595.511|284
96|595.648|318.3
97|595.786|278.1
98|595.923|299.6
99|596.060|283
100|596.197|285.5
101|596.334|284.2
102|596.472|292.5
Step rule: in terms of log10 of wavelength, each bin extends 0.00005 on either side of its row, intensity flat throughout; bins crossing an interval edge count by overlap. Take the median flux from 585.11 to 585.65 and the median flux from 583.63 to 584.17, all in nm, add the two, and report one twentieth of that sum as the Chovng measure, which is 30.5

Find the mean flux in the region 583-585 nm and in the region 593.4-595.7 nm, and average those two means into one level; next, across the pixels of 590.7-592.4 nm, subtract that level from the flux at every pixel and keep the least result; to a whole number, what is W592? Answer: -22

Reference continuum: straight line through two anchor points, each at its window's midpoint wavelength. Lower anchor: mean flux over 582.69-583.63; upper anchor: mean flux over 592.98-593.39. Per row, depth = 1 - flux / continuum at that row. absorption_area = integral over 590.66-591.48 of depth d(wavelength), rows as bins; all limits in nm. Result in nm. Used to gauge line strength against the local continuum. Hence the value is 0.018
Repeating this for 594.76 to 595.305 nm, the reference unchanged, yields 0.012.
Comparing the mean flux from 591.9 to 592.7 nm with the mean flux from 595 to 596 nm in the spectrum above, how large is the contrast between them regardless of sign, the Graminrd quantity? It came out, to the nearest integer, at 3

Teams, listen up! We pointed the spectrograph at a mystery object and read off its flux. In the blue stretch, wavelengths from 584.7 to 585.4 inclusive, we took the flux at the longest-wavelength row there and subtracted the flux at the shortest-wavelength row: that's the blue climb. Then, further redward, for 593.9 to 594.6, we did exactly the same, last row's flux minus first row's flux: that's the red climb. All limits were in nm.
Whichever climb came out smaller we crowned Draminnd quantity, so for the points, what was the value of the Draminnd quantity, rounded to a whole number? 27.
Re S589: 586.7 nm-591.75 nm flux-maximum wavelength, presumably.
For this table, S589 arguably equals 587.611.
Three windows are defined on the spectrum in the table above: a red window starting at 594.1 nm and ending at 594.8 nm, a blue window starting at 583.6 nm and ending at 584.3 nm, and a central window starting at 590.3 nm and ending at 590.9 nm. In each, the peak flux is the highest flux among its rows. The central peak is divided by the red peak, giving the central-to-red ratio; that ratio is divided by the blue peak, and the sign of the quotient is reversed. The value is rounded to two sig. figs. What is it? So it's -0.0029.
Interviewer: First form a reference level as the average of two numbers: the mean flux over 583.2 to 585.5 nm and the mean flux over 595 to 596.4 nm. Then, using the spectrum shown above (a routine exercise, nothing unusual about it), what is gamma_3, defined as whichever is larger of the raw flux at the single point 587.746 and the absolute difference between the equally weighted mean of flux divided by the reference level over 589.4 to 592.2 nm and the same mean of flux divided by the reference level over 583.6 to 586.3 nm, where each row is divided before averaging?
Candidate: 471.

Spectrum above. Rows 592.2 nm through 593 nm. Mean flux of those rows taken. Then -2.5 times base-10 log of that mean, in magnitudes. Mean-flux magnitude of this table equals -6.16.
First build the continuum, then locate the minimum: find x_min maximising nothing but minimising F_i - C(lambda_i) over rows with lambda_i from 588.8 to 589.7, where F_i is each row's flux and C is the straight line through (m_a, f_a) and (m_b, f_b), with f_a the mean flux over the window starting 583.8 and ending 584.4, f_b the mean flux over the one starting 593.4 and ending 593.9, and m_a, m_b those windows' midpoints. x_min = 588.966 nm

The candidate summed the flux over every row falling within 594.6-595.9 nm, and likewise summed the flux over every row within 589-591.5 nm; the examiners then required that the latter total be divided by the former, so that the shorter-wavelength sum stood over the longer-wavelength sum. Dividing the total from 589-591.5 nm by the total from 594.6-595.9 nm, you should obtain 2.1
